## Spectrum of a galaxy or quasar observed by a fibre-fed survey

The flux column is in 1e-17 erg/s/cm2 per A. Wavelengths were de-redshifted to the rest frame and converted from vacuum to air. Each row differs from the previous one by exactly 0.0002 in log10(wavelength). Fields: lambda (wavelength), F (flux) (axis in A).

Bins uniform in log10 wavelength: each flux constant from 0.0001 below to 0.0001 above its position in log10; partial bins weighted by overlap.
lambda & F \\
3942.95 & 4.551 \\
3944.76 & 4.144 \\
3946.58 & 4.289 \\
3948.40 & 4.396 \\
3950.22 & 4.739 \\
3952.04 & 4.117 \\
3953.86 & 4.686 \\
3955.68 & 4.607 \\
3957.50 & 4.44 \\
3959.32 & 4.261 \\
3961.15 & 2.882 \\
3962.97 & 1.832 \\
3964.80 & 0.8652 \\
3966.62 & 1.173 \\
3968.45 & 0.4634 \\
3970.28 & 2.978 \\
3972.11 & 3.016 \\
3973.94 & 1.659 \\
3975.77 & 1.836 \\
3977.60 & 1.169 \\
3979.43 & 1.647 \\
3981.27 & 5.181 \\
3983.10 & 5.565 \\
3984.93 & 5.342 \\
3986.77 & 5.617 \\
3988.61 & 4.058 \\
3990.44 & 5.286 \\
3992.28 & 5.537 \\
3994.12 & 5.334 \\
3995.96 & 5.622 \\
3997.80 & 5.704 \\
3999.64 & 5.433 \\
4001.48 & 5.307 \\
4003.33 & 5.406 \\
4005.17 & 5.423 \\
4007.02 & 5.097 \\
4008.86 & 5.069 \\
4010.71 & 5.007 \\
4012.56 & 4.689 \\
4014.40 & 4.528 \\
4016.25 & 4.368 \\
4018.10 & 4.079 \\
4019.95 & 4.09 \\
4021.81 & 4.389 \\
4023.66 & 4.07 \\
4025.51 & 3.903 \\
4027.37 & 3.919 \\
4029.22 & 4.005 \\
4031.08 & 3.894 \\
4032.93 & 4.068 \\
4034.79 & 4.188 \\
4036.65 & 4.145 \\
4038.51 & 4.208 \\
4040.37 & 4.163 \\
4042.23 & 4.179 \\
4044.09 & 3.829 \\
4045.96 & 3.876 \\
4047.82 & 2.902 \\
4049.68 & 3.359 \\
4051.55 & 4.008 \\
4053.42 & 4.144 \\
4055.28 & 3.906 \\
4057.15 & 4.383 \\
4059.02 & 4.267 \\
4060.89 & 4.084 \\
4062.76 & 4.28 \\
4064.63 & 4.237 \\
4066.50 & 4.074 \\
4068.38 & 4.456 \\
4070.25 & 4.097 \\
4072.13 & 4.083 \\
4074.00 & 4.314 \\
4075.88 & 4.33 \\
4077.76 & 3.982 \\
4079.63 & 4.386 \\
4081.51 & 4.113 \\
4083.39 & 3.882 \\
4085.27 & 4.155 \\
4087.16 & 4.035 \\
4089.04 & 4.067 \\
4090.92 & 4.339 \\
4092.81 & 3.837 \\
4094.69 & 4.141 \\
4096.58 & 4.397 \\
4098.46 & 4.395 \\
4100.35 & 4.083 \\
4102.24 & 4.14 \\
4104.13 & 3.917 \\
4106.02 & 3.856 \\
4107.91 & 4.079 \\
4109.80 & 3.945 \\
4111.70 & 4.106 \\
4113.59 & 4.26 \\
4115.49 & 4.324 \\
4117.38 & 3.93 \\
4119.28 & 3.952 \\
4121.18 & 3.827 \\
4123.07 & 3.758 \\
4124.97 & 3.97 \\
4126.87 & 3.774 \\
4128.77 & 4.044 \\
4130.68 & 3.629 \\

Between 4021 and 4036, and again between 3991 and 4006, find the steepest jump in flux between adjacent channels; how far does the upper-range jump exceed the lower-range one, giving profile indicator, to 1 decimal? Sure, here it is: 0.0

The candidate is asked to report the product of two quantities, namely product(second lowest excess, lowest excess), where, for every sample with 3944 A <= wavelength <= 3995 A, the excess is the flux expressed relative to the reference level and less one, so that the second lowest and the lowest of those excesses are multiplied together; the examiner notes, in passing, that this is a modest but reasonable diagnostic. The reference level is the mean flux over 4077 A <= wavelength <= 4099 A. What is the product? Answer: 0.70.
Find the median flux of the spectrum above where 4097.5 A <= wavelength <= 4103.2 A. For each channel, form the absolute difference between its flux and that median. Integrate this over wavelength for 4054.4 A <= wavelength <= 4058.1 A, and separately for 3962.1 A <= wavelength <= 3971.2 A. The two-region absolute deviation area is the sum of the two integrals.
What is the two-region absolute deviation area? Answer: 25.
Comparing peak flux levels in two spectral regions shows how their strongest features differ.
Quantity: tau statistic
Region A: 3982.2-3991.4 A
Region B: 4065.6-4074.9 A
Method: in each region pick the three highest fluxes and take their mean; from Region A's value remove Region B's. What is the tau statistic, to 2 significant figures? 1.2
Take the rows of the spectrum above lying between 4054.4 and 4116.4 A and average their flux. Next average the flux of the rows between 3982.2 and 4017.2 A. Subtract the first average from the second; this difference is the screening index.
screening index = 1.0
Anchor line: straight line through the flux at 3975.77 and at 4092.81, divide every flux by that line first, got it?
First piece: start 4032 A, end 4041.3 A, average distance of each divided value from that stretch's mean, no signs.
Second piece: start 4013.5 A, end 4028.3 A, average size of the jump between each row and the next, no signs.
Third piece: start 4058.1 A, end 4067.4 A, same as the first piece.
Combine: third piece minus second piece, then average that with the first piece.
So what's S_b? -0.018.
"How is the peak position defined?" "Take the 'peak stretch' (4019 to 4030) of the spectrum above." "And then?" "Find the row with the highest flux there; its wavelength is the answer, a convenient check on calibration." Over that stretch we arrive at 4021.81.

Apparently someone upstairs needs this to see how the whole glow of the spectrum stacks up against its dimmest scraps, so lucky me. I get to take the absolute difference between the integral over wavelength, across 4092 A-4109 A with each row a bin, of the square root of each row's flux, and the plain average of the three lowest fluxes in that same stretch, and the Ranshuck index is 30.5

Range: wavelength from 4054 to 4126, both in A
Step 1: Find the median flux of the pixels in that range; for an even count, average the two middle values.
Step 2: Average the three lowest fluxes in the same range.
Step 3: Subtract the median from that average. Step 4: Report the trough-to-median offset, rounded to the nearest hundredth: -0.28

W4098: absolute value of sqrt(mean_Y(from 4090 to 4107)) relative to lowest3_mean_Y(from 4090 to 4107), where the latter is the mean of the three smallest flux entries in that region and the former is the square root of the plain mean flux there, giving 0.525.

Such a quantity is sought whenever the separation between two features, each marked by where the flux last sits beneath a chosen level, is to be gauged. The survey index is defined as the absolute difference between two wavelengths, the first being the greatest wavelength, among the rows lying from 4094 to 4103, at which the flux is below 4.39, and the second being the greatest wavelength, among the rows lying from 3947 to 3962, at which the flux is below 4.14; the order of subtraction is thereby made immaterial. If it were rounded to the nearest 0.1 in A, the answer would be 141.1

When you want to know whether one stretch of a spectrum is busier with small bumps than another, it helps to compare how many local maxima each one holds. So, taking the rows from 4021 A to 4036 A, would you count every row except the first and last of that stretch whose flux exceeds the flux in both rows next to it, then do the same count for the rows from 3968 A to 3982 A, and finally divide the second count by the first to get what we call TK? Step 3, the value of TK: 2.0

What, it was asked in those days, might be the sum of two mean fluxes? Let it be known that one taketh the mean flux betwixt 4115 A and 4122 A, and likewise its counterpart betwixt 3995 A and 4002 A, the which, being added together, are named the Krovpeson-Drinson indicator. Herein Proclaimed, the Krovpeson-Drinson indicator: 9.5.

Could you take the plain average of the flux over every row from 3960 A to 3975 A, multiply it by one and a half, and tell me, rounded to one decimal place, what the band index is 2.8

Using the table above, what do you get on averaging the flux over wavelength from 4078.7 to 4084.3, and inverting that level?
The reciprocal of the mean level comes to 0.242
